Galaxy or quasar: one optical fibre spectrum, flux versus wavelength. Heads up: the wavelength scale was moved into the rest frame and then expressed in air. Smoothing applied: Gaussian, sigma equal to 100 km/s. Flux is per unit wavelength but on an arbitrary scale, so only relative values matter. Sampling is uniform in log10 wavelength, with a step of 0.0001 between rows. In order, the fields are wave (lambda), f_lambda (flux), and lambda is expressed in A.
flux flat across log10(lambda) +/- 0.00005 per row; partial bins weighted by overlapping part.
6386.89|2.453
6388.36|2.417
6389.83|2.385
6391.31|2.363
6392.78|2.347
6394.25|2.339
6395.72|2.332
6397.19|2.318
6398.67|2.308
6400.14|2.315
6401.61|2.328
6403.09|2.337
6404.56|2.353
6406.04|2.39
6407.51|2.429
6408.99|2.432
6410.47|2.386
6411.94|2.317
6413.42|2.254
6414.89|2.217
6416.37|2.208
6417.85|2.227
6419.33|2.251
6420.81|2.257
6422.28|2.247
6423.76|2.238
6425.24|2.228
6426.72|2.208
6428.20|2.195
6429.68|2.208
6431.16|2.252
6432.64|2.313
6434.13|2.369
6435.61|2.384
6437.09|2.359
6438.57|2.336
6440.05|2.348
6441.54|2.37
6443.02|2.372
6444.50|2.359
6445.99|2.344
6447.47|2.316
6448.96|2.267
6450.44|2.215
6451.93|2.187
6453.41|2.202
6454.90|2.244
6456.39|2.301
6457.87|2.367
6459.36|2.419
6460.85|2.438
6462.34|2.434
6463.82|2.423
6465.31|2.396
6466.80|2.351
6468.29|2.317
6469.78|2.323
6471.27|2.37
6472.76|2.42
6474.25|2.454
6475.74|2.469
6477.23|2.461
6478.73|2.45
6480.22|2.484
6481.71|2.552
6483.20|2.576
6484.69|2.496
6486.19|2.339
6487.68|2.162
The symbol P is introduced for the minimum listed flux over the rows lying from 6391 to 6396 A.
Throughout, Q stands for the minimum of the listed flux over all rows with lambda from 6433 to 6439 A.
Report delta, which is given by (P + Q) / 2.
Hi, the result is 2.33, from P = 2.332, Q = 2.336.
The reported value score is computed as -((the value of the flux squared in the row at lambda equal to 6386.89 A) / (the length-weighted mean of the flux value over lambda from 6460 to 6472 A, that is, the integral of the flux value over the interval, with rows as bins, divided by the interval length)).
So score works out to -2.53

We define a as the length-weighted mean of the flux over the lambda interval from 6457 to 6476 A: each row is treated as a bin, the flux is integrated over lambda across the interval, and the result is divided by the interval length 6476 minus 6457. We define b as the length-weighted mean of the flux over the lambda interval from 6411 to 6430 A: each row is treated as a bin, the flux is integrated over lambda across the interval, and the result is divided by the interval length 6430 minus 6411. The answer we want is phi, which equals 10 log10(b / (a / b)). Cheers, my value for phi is 3.20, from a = 2.40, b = 2.24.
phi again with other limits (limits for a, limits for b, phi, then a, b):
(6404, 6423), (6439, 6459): 3.62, 2.30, 2.30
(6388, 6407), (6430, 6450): 3.65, 2.35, 2.33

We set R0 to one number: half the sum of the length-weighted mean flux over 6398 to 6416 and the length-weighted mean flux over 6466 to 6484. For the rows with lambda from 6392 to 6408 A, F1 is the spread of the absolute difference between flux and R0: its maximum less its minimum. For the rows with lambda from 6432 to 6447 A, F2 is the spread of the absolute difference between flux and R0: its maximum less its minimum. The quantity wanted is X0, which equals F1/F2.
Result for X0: 1.05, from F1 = 0.075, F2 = 0.071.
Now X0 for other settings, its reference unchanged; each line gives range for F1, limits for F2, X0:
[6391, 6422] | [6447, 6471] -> 0.94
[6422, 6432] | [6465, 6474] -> 0.95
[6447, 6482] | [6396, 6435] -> 0.99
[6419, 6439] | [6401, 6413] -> 2.74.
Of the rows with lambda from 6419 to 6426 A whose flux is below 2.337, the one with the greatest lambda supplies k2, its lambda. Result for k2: 6425.24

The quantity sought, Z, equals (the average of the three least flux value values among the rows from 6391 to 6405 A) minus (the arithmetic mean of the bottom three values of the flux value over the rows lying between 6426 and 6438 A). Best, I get 0.11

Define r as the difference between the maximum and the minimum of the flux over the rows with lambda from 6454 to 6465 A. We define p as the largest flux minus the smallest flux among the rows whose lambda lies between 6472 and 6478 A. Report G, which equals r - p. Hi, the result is 0.145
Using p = 0.05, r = 0.19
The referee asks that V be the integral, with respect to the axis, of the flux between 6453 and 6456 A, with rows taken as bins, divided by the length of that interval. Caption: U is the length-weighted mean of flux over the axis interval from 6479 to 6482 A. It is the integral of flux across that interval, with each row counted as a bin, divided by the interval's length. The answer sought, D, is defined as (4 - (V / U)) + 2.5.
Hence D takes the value 5.61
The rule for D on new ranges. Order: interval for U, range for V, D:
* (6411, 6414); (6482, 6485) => 5.39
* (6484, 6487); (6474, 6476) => 5.48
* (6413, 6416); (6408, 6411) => 5.42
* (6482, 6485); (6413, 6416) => 5.62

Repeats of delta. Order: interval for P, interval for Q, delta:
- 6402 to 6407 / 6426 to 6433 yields 2.27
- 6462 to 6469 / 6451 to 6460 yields 2.25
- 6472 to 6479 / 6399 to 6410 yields 2.37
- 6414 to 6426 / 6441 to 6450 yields 2.24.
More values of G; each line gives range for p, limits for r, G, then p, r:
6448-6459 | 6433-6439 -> -0.132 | 0.18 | 0.05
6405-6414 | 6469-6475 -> -0.047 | 0.18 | 0.13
